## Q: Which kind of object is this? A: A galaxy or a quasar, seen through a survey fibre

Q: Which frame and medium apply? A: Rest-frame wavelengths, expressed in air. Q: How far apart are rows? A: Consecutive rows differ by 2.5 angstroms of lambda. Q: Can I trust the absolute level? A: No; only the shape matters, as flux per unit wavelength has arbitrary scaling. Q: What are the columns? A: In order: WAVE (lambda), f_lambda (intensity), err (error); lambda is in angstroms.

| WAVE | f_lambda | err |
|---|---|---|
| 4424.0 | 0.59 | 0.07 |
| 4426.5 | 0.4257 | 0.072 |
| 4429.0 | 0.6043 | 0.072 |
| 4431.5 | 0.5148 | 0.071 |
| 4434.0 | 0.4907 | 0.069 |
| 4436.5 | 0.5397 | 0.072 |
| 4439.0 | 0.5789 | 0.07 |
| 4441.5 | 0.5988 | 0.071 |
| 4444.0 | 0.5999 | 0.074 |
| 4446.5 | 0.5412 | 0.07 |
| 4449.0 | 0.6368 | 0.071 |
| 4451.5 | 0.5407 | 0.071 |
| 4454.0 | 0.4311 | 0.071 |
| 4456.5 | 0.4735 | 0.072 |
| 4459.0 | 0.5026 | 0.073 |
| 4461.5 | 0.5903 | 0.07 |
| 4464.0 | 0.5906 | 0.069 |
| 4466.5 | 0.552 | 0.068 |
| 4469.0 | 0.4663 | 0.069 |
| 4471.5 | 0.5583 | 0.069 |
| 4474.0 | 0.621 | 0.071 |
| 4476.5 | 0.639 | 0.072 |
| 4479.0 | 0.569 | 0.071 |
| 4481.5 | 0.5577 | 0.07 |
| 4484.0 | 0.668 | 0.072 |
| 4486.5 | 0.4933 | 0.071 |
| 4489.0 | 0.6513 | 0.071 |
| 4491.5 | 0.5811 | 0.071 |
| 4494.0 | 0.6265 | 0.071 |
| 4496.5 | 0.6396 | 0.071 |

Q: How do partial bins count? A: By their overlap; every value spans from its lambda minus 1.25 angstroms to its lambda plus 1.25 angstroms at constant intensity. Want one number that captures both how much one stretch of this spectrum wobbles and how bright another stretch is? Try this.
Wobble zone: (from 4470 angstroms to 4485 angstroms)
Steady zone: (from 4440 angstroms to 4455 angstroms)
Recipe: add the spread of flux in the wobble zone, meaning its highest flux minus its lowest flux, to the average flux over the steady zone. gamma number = 0.67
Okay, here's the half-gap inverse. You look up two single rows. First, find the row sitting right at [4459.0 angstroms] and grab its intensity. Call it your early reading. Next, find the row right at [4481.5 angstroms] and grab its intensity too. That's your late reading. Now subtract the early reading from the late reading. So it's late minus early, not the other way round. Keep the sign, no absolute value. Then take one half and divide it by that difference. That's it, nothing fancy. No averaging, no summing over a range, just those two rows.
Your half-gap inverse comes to 9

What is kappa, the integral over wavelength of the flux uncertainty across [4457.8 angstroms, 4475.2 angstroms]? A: 1.22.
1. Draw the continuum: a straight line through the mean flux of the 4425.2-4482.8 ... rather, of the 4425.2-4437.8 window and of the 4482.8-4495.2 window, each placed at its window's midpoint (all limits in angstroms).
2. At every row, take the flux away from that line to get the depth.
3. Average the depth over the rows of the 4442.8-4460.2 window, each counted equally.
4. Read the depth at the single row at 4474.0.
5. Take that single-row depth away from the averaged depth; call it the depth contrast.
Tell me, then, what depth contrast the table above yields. 0.054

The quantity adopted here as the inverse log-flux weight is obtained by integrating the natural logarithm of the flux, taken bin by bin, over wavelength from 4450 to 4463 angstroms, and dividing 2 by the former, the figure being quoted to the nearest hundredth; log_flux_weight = -0.23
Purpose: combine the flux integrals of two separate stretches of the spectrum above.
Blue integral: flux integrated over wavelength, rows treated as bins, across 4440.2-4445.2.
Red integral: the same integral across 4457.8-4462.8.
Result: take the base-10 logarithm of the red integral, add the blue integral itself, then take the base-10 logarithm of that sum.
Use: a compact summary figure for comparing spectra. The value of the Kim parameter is 0.536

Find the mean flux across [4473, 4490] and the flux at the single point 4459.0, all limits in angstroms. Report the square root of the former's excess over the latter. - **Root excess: 0.31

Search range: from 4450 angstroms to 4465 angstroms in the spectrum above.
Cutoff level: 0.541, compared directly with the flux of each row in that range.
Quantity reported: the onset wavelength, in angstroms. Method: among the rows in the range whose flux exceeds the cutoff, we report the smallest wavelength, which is 4461.5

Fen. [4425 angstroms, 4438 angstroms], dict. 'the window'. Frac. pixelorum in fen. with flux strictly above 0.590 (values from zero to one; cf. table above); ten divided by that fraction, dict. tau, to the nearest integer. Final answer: 50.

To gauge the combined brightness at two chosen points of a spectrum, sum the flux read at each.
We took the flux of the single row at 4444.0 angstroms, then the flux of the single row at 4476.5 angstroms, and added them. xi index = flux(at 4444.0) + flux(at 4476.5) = 1.239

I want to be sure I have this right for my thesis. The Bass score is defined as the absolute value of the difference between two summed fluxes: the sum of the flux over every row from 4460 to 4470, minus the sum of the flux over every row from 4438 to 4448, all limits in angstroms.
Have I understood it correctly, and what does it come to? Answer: 0.1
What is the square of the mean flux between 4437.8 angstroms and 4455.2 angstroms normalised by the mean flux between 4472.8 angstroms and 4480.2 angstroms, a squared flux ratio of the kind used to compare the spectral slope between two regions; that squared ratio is 0.85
